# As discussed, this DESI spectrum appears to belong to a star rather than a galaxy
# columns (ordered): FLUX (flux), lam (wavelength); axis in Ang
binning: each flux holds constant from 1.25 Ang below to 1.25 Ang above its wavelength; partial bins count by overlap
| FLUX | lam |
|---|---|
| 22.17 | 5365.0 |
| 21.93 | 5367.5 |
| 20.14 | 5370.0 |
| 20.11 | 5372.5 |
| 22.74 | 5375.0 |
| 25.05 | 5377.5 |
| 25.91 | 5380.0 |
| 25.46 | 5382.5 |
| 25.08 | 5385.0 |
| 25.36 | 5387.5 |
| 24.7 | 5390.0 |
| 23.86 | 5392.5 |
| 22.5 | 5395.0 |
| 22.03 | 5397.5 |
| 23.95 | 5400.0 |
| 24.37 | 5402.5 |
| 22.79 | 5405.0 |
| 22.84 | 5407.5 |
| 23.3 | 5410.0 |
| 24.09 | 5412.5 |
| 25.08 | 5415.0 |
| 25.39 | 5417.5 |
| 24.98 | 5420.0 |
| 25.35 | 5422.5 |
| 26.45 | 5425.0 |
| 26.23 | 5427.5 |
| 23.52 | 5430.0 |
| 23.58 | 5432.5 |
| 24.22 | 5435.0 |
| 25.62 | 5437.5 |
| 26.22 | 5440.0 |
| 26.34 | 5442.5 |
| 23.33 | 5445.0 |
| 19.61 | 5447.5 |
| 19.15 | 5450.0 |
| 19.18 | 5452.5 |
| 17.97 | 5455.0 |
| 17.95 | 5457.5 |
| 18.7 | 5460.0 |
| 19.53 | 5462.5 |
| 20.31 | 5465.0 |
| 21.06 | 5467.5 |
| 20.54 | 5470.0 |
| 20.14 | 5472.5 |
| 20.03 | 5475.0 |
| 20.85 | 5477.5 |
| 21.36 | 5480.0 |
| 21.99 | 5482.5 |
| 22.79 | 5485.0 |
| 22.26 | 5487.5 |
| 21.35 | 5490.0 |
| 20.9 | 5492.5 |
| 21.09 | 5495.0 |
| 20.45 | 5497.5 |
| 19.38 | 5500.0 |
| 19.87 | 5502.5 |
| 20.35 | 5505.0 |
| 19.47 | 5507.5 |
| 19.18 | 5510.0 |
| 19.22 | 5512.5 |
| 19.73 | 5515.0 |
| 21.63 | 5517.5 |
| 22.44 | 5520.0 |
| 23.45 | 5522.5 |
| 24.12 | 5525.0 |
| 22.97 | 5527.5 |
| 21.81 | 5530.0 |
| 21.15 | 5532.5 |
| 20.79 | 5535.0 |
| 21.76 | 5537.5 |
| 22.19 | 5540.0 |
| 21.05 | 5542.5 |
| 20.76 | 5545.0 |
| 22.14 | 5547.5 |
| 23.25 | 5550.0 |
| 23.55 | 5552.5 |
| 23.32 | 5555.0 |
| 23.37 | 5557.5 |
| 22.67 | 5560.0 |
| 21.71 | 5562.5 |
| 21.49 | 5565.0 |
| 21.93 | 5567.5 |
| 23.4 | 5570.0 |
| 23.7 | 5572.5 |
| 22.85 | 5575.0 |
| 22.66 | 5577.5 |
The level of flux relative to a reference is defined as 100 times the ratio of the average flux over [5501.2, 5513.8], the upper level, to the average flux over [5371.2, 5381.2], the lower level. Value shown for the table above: 84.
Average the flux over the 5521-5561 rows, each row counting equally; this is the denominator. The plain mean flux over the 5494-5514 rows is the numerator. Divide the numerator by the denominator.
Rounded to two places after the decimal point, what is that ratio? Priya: 0.89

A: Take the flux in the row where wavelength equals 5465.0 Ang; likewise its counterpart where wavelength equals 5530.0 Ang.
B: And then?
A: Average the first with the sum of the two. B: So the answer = 31.2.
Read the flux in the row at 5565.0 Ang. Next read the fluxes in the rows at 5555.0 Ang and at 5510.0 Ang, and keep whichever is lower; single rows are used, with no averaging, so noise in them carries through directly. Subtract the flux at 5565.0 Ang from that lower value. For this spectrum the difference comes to -2.3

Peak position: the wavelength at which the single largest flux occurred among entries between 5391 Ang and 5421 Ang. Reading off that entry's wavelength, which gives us 5417.5 Ang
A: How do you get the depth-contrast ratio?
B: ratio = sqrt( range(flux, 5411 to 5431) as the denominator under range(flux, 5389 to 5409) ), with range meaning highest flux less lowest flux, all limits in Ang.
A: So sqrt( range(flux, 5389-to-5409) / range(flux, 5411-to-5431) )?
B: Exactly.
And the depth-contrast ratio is 0.95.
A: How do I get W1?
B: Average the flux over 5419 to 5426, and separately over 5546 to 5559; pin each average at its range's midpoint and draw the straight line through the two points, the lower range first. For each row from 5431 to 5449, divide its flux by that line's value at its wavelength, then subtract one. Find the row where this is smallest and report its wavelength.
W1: 5447.5 Ang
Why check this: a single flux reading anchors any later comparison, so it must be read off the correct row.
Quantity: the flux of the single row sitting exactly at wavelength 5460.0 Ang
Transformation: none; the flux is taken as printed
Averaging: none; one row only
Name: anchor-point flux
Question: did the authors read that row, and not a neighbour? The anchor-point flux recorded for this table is 18.7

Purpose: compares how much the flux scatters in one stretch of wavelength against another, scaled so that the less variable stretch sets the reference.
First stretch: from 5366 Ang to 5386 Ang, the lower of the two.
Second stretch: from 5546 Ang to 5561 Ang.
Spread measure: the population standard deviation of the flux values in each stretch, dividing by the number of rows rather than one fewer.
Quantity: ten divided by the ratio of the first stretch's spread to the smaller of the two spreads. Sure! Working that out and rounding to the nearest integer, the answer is 2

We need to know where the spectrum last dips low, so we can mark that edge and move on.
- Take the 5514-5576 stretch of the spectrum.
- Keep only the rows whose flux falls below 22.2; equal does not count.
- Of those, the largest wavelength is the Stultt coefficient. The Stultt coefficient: 5567.5 Ang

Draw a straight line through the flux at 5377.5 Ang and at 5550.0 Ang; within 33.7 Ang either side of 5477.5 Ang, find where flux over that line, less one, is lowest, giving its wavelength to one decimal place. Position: 5457.5 Ang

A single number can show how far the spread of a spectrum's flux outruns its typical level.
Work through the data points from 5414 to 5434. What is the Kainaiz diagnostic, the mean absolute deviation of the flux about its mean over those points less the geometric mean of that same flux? -24.3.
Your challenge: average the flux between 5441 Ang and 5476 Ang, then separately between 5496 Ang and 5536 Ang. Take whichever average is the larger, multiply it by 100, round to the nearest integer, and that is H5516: 2100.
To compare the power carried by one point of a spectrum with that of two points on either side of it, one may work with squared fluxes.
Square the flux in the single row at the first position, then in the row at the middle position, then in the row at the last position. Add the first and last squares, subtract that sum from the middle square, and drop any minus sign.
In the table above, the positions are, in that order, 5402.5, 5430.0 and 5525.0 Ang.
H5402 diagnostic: 622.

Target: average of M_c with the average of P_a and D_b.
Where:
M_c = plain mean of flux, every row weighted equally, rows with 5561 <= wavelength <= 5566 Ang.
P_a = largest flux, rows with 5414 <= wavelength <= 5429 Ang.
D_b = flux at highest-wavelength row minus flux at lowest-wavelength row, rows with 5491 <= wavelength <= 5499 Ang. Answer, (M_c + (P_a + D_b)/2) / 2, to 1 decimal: 17.3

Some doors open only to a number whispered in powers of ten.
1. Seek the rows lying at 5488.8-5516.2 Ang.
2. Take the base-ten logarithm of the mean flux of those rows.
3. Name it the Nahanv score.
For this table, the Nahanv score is 1.30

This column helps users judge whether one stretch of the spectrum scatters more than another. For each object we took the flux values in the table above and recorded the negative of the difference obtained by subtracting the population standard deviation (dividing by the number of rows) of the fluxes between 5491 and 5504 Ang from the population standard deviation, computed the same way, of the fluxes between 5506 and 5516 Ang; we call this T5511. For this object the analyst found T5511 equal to 0.42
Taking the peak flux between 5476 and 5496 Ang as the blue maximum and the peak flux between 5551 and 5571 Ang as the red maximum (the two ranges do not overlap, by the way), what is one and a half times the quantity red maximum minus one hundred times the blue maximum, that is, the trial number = -3383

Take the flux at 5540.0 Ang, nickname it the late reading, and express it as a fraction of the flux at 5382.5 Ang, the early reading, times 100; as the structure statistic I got 87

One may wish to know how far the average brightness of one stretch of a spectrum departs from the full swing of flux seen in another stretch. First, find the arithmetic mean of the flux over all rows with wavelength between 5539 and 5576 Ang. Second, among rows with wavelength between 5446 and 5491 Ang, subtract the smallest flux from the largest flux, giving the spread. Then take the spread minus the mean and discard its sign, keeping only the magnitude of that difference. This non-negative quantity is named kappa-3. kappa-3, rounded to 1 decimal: 17.7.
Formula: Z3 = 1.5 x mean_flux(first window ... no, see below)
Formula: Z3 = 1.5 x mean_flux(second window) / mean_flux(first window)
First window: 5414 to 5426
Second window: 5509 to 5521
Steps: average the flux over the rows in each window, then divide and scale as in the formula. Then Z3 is 1.20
